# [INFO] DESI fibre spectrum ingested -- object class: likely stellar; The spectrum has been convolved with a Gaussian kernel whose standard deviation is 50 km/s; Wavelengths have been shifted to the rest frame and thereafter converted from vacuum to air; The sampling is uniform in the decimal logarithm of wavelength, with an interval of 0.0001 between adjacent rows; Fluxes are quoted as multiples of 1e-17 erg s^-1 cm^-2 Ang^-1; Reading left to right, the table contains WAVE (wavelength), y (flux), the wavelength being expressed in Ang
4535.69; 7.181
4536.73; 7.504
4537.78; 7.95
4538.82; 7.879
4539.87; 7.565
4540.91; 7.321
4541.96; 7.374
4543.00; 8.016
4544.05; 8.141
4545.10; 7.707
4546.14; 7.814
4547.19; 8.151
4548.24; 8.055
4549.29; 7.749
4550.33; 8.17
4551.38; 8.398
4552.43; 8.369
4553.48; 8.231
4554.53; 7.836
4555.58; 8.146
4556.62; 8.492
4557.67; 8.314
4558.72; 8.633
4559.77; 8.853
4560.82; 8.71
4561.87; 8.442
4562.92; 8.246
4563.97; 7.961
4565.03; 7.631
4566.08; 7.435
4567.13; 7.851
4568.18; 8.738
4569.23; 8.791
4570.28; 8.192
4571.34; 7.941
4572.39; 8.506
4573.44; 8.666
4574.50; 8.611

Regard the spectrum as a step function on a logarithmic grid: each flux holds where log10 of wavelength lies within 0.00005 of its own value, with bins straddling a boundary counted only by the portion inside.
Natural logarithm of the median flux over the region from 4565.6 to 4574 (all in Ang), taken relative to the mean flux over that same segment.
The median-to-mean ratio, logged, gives 0.010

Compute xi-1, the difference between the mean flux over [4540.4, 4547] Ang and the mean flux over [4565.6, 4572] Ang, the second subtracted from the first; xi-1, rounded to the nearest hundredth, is -0.43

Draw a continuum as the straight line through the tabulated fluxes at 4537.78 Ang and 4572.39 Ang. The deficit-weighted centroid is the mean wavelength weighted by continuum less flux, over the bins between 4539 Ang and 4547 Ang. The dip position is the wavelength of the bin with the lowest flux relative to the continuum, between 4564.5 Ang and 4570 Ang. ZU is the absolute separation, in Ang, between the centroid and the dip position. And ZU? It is 23.9 Ang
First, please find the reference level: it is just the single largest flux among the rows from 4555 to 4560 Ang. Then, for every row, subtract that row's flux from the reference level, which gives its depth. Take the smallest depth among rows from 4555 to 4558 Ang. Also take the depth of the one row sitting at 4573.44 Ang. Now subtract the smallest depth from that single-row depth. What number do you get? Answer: -0.17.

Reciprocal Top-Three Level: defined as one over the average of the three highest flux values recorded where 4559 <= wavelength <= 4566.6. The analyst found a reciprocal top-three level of 0.115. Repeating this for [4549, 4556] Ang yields 0.120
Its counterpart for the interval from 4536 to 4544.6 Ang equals 0.124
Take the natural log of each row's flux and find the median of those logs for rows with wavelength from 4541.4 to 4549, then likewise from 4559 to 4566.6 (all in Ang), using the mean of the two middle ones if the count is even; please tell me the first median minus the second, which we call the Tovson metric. -0.03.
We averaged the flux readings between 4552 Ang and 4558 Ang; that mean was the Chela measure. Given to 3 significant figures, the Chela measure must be 8.23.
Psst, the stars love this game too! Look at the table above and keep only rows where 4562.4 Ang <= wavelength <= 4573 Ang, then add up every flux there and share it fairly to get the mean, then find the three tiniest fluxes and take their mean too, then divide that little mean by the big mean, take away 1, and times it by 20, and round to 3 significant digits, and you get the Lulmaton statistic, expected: -1.21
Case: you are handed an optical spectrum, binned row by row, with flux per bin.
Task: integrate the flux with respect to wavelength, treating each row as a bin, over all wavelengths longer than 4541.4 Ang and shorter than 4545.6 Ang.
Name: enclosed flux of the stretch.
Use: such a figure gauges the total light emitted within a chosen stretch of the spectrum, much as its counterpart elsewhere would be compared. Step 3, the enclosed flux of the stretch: 33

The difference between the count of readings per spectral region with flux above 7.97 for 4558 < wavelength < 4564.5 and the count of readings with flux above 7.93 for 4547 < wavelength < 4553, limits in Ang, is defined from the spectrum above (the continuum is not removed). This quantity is 0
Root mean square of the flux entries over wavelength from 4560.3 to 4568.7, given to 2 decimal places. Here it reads 8.14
